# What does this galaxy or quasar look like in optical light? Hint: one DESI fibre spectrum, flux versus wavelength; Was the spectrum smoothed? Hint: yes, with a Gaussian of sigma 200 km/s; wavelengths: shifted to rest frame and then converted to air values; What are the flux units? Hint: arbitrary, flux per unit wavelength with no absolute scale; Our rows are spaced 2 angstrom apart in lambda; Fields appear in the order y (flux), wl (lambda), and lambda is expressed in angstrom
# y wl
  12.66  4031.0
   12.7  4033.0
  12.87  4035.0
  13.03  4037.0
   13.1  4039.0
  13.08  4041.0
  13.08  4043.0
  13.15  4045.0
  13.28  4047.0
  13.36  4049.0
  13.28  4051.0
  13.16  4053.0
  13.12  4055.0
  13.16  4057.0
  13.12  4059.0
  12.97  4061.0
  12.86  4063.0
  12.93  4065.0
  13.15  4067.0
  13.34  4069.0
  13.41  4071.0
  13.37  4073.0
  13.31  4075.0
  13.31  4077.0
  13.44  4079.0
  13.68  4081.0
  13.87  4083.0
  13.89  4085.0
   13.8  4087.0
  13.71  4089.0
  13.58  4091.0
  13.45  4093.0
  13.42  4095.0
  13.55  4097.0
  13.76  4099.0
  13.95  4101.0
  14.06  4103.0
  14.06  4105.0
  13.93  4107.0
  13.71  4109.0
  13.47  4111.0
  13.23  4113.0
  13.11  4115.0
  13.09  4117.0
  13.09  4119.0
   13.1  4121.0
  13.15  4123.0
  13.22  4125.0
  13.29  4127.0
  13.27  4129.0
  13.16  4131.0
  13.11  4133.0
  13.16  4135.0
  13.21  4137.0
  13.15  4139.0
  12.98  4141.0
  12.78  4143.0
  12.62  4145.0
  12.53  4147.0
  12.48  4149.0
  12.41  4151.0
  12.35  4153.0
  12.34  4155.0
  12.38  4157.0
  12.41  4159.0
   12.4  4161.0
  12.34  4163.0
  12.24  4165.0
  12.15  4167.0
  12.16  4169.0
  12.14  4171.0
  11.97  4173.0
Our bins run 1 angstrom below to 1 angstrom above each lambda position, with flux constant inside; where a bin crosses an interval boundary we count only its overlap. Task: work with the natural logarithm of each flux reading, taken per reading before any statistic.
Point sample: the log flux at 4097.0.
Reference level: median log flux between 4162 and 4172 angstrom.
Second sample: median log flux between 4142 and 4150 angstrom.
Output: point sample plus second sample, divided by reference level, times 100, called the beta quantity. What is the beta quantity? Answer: 205.7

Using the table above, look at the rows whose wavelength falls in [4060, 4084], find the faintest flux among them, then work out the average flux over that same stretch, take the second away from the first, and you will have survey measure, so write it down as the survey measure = -0.44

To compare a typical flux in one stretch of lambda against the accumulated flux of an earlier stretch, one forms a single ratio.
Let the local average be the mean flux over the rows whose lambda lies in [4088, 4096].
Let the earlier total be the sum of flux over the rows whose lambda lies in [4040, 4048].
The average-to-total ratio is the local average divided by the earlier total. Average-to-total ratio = 0.257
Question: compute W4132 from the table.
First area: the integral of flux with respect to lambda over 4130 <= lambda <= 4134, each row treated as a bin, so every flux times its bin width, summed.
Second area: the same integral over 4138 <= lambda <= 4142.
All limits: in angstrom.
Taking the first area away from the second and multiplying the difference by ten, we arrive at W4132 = -3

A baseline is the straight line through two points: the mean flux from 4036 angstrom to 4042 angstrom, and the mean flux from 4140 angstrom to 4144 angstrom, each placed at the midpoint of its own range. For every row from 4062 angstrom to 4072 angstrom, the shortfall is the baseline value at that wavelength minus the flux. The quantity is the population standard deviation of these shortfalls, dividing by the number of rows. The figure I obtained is 0.22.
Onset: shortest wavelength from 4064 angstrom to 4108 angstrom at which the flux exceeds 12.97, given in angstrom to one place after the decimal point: 4067.0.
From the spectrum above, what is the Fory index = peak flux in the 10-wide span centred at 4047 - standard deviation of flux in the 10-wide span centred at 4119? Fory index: 13.3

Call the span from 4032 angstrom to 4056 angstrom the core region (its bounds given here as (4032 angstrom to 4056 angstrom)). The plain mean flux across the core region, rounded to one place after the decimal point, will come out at 13.1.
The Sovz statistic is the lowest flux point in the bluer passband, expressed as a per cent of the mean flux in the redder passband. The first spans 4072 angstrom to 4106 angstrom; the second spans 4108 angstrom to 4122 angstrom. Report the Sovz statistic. 100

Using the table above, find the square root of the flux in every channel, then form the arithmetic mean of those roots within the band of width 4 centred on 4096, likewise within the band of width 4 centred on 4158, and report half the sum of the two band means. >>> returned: 3.60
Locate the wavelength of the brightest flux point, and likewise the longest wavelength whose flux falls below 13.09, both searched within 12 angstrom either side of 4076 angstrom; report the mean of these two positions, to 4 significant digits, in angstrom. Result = 4075 angstrom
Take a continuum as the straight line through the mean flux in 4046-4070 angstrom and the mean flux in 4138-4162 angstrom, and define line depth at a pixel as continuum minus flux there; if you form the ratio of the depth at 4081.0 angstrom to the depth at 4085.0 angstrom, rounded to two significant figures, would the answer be 0.74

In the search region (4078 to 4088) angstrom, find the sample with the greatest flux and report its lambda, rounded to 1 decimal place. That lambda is 4085.0 angstrom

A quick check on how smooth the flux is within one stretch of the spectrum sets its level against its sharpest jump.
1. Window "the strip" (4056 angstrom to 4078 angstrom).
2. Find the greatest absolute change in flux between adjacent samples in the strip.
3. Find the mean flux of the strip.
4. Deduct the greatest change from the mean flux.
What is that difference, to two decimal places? 12.96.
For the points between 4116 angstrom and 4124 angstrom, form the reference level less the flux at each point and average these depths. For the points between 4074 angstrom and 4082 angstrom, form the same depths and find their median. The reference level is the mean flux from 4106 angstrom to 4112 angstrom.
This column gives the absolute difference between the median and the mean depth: 0.27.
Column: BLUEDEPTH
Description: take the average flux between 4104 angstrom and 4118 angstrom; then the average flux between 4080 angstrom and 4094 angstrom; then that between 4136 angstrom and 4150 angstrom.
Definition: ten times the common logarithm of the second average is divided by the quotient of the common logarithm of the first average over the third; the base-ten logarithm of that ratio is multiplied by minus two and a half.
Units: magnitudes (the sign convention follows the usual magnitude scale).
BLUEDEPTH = -5.28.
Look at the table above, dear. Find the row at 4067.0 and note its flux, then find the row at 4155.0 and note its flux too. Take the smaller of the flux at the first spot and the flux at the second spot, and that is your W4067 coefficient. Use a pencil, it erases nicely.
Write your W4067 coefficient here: 12.3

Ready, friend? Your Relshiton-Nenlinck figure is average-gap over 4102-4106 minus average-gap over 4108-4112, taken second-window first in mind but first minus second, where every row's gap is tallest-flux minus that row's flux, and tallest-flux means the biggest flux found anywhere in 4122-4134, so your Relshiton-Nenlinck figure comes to -0.47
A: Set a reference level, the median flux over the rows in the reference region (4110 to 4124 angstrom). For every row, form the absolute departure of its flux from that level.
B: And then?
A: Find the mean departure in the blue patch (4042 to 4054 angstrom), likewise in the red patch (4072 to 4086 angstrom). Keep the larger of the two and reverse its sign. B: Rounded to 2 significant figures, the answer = -0.44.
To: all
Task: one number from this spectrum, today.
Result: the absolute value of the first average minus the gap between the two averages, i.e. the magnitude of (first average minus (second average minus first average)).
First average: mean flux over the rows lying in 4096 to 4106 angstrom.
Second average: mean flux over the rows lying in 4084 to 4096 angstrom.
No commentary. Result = 14.1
